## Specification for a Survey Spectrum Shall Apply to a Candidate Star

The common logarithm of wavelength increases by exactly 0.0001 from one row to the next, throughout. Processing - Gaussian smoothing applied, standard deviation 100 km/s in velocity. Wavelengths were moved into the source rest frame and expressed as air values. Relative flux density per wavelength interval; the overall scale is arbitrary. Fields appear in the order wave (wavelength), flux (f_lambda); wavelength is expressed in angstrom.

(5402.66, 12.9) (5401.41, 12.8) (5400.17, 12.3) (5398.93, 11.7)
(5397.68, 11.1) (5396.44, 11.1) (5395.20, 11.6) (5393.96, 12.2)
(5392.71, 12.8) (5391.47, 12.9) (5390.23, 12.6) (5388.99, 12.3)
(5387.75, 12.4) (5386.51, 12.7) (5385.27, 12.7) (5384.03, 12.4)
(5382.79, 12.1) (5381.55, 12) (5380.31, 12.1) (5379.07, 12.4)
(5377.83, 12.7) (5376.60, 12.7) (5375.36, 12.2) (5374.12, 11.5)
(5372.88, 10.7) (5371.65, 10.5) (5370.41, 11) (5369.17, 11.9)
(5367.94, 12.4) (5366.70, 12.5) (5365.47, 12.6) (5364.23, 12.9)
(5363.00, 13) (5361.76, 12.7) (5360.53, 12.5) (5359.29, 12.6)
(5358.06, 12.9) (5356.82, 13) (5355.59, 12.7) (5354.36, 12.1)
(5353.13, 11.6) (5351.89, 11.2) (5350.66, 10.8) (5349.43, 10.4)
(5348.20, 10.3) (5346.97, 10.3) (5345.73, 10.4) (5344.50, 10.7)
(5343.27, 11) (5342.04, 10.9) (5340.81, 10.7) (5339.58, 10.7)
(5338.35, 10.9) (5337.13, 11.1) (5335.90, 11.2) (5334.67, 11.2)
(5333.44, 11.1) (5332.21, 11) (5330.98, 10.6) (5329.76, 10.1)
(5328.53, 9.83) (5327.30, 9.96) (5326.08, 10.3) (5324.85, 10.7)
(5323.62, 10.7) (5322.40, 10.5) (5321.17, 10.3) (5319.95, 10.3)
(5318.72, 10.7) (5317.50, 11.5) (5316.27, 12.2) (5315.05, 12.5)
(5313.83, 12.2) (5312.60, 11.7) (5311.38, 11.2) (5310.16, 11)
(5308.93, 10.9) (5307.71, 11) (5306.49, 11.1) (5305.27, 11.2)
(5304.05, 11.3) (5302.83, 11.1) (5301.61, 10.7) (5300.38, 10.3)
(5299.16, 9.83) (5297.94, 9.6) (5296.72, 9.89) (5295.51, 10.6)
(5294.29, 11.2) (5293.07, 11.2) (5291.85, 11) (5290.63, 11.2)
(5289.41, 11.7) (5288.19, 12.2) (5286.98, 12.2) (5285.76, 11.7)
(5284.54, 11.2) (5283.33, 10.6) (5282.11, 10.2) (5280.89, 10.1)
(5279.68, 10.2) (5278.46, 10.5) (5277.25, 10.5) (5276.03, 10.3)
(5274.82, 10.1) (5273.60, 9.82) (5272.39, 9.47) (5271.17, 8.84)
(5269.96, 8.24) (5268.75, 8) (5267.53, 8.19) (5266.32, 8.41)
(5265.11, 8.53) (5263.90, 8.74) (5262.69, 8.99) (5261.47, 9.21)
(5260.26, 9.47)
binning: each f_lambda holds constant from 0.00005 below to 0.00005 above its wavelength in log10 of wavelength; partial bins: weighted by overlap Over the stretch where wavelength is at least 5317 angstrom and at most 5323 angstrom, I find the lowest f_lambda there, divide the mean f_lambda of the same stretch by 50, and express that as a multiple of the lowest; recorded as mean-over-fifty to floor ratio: 0.0207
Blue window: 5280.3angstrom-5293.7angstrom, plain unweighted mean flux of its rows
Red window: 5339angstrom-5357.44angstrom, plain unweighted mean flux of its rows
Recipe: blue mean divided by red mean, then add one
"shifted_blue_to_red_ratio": 2.01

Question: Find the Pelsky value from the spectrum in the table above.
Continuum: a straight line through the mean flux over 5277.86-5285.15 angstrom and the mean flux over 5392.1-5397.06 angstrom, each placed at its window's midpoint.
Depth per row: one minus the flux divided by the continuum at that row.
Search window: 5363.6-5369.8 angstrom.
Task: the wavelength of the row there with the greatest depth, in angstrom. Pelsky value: 5369.17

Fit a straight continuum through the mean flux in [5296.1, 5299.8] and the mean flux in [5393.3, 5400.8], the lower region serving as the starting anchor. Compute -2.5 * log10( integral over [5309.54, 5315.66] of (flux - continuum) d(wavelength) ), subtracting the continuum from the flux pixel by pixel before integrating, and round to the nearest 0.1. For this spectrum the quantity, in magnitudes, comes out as -2.5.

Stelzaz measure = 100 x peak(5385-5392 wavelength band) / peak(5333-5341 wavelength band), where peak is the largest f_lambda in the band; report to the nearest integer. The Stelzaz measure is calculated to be 115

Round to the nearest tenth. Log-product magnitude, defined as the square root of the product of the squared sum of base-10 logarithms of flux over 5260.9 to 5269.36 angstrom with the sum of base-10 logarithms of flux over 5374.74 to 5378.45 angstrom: 11.9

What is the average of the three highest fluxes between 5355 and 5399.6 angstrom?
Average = 13.0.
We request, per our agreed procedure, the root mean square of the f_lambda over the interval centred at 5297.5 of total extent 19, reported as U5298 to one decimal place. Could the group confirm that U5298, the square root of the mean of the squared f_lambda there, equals 10.9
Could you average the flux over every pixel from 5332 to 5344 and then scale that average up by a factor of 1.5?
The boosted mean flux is 16.5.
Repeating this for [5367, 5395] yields 18.2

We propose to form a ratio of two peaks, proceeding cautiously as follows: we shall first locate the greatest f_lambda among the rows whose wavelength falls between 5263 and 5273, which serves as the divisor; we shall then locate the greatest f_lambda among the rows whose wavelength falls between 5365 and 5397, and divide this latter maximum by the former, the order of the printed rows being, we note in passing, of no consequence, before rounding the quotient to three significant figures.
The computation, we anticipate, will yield 1.36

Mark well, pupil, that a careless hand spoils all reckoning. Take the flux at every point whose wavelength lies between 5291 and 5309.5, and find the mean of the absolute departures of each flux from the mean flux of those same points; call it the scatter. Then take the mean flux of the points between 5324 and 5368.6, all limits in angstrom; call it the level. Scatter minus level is -10.9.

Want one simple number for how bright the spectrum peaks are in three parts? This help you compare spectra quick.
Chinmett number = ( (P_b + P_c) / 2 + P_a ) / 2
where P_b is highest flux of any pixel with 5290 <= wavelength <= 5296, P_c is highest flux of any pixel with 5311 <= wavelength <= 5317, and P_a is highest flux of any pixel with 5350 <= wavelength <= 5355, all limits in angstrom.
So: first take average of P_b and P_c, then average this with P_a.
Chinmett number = 12.0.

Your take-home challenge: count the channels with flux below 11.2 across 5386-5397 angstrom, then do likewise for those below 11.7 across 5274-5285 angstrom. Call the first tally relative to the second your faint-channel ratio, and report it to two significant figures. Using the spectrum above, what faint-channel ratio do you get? 0.11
